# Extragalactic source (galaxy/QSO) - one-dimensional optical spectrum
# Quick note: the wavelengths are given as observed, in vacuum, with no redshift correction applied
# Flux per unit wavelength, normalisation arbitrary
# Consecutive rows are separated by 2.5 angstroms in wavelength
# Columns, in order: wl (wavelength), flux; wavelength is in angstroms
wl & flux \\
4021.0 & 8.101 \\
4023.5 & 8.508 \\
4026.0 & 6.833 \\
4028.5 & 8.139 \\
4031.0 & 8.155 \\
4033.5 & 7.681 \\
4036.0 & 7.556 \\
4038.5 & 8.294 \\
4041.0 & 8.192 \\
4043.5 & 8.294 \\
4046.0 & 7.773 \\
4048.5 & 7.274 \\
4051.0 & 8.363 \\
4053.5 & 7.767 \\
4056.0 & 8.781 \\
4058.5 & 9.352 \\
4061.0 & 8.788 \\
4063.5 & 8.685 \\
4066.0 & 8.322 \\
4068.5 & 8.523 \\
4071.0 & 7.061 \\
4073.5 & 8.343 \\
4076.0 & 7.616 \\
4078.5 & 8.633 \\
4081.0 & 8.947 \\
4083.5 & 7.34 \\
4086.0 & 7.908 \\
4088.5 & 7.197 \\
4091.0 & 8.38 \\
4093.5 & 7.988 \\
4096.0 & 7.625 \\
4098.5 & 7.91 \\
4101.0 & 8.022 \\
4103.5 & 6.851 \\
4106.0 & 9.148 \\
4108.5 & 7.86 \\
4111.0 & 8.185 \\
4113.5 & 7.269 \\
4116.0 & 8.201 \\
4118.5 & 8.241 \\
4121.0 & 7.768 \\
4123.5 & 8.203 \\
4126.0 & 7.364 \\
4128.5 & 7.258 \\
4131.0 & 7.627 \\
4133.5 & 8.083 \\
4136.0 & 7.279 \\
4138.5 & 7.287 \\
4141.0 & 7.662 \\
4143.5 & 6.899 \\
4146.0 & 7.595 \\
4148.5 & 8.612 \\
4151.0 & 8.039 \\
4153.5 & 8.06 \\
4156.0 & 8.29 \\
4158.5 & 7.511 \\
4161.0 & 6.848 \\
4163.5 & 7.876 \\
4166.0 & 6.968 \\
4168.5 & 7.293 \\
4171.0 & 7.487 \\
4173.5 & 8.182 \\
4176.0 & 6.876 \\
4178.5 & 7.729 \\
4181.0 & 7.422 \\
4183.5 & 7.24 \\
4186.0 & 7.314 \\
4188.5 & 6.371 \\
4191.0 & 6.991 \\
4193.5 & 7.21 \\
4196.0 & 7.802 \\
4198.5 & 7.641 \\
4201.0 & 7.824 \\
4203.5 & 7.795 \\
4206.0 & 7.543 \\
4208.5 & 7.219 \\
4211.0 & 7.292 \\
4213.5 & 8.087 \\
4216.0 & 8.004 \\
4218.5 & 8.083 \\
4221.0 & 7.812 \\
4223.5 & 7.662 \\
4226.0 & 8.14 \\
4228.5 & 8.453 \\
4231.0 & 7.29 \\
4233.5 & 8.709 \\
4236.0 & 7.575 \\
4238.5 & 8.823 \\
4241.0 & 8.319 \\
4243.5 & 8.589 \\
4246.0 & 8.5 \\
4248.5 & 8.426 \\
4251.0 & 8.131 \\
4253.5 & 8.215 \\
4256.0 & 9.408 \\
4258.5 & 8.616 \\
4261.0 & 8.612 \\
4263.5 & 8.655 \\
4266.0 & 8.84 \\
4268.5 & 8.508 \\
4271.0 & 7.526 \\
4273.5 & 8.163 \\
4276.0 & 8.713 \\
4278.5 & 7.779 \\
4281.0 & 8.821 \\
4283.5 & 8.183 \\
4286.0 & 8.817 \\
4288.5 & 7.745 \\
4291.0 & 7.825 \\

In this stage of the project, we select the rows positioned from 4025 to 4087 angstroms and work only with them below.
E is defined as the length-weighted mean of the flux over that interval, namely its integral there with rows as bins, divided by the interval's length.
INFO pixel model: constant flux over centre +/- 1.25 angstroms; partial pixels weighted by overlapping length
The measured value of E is 8.11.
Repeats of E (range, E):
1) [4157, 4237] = 7.57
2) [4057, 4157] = 7.96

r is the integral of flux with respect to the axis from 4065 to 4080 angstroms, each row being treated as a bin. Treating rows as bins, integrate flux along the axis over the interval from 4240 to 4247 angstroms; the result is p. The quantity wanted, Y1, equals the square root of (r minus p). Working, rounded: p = 59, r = 121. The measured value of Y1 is 7.9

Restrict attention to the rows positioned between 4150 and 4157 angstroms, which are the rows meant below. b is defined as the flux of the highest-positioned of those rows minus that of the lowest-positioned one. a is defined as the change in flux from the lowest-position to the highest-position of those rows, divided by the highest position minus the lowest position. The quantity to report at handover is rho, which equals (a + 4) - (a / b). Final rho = 3.85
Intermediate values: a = 0.05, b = 0.25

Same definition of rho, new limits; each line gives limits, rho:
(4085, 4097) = 3.87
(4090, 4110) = 3.91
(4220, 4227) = 3.87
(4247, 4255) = 3.76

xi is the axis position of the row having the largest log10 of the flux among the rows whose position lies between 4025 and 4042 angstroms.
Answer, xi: 4038.5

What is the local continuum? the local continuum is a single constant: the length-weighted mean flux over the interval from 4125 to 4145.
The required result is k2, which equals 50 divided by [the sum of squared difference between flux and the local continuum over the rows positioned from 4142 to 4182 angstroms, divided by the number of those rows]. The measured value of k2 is 162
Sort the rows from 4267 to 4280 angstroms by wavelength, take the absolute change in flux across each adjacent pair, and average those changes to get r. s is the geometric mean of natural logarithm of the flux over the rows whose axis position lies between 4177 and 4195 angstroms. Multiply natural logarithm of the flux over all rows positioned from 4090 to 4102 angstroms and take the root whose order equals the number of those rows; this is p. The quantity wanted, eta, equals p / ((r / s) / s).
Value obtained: 10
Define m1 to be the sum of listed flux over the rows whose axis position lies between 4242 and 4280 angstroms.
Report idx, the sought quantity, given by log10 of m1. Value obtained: 2.10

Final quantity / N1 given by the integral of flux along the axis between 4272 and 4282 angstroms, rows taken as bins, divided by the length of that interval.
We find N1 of 8.34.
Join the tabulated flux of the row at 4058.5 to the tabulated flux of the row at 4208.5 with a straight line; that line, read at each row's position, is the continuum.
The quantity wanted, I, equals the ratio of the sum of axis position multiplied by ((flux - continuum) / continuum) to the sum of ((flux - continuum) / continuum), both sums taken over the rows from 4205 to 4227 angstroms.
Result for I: 4219.0 angstroms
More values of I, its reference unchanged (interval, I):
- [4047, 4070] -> 4055.9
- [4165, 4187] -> 4173.5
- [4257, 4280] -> 4268.1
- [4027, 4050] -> 4038.7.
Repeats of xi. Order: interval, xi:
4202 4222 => 4213.5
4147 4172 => 4148.5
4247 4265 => 4256.0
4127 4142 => 4133.5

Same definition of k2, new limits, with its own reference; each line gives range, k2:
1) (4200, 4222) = 270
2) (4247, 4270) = 34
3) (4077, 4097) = 76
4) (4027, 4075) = 59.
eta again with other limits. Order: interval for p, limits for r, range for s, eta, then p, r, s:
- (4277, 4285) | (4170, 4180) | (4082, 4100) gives 9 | 2.110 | 0.95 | 2.05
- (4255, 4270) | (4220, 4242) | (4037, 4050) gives 12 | 2.171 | 0.80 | 2.07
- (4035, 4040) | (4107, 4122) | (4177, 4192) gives 15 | 2.068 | 0.54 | 1.97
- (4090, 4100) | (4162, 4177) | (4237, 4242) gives 14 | 2.076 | 0.69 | 2.15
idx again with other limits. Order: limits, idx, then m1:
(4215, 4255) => 2.12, 131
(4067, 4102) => 2.05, 111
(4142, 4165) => 1.84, 70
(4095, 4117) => 1.85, 71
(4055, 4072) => 1.77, 60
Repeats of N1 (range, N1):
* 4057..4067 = 8.80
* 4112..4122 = 7.88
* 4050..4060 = 8.58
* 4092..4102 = 7.90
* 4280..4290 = 8.37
